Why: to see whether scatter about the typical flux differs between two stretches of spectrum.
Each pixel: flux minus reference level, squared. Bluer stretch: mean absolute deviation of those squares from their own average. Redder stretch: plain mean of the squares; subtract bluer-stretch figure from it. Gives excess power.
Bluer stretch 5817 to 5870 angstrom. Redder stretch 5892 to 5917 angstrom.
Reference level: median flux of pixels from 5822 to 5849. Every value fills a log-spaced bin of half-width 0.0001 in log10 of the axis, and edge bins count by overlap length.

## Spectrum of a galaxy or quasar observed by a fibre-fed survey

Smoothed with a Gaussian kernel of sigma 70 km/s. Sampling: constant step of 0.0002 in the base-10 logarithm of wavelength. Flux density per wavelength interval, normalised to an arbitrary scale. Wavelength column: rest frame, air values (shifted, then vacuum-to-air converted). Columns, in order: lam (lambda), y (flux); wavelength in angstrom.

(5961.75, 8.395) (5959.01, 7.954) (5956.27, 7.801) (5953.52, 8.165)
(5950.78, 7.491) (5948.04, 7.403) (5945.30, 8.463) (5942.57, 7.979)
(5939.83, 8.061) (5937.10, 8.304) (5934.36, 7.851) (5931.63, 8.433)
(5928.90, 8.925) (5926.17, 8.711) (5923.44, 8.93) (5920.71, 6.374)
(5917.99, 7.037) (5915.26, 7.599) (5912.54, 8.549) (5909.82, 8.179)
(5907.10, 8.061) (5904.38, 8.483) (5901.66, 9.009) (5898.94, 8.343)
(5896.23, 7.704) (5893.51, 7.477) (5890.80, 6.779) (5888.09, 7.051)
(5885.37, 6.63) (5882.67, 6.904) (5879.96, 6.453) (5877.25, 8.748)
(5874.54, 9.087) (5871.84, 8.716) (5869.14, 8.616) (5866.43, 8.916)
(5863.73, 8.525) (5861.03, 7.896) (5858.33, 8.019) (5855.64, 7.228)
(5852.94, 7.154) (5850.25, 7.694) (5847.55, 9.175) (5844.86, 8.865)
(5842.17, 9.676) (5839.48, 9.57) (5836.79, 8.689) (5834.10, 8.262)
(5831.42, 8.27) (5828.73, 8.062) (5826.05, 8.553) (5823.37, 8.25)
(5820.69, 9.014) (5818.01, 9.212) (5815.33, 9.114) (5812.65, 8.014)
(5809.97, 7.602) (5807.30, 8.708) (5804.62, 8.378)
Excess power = 0.0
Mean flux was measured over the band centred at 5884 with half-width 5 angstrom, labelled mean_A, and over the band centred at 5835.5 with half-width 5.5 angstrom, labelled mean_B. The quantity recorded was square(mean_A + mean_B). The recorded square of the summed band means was 239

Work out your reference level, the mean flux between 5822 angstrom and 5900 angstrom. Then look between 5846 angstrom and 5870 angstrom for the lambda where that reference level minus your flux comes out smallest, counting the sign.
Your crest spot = 5847.55 angstrom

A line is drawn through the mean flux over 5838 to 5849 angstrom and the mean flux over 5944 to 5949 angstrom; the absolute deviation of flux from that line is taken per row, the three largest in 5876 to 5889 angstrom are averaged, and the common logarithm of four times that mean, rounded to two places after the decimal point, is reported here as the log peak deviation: 0.93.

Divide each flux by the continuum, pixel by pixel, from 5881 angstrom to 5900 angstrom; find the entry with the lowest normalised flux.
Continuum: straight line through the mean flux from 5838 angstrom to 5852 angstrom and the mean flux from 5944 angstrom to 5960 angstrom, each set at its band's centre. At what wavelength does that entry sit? 5885.37 angstrom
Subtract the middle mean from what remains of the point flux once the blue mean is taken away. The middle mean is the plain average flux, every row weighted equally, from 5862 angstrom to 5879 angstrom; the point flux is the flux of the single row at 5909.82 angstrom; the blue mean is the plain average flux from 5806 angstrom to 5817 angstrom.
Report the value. -8.9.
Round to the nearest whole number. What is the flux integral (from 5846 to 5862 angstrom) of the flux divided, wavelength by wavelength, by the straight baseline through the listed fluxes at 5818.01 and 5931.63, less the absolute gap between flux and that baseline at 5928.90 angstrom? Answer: 14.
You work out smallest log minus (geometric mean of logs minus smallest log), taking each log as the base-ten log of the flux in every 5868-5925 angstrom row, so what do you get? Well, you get 0.719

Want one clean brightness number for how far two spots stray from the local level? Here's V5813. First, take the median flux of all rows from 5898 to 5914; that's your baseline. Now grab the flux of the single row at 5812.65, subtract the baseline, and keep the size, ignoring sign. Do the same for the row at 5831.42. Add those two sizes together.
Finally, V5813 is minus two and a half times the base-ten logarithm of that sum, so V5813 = 0.7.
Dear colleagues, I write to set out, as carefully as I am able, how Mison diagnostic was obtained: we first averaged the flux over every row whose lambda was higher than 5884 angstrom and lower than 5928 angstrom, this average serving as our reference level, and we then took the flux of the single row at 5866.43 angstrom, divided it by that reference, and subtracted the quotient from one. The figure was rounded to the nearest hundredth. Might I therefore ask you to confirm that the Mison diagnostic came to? -0.14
